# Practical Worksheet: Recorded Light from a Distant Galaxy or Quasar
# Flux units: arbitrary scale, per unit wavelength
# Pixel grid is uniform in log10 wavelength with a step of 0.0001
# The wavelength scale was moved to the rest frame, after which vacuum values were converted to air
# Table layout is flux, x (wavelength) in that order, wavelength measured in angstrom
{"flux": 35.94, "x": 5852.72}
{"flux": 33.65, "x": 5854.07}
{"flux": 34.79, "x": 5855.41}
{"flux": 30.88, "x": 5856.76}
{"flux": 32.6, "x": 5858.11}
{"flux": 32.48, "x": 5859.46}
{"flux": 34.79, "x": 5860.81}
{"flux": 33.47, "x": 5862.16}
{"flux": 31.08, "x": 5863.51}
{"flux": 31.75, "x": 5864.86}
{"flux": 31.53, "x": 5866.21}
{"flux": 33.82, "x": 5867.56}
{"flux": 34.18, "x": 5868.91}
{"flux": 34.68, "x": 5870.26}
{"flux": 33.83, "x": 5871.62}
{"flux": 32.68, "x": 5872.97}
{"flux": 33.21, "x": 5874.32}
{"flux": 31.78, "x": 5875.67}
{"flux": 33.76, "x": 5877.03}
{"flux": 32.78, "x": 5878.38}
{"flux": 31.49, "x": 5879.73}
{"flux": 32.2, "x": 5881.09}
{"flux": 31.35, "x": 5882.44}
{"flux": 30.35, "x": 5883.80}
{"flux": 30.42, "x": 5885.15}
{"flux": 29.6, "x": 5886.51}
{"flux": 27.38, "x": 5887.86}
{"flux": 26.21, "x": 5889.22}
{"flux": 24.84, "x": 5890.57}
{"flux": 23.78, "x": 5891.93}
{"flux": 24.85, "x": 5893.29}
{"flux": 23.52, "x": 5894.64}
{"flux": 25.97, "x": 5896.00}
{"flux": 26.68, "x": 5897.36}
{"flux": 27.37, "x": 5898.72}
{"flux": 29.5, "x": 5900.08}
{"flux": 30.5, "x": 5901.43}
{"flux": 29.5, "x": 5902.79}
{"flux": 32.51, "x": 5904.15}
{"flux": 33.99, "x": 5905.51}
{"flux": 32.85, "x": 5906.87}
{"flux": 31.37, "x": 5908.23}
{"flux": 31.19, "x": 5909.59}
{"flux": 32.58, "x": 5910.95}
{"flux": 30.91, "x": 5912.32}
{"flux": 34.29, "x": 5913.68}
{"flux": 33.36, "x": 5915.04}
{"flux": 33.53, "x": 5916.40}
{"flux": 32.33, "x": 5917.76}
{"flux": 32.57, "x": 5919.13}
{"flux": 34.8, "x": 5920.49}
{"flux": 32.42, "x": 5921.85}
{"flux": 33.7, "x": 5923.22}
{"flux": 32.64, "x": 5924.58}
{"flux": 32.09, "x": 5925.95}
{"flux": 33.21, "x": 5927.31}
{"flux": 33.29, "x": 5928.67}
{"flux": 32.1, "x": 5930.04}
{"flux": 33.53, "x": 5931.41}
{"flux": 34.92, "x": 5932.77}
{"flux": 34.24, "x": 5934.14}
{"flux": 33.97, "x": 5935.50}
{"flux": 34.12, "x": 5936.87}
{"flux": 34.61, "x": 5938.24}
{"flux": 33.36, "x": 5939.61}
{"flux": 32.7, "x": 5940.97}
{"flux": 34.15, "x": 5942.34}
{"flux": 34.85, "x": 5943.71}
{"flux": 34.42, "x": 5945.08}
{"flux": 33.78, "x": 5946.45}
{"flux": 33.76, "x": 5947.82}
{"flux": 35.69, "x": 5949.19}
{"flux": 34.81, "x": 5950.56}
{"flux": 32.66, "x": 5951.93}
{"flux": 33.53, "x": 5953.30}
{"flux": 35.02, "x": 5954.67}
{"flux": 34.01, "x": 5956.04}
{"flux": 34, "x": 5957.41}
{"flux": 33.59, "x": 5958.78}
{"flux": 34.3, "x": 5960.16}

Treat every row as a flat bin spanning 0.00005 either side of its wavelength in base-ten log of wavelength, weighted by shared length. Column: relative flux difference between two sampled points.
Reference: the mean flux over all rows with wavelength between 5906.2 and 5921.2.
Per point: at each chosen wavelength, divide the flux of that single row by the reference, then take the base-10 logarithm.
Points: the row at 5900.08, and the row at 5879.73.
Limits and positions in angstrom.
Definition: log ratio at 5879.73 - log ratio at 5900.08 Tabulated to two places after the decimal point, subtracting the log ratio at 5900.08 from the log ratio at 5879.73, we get 0.03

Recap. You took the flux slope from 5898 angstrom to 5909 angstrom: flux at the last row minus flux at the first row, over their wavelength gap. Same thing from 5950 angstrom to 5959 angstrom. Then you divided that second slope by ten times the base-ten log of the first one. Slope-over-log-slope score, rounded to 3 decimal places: 0.039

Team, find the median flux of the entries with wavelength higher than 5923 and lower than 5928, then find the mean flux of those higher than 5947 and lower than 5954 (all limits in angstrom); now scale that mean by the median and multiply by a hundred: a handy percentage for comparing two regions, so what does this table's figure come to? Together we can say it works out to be 104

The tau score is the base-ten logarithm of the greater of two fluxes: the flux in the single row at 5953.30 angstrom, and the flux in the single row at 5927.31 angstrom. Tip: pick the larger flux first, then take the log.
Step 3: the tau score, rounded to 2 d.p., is 1.53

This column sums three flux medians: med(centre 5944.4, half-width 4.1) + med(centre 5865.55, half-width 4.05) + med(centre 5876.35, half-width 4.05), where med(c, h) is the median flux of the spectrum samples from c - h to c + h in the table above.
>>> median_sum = 99.3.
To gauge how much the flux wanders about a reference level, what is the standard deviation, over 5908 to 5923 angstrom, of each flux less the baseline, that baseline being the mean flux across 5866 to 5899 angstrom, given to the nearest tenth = 1.2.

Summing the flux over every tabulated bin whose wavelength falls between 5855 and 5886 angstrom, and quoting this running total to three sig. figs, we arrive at 750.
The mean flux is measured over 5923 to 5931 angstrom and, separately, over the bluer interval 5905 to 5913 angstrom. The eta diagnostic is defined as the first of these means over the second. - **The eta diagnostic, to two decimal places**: 1.02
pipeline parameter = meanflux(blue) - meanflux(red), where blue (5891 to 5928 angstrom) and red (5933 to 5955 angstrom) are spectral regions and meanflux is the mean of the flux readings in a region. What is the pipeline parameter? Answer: -3.3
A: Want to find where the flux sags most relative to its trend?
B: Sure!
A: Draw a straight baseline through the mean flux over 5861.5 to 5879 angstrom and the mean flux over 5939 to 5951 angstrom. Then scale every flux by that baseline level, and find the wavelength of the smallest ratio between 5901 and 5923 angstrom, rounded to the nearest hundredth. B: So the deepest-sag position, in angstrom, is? 5902.79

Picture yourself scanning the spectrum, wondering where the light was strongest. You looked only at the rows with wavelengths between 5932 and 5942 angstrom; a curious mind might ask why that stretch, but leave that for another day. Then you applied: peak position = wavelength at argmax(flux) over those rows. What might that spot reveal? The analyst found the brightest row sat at 5932.77 angstrom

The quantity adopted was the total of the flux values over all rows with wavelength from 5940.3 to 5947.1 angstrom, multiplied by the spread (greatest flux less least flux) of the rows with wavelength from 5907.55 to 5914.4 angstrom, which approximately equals 574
